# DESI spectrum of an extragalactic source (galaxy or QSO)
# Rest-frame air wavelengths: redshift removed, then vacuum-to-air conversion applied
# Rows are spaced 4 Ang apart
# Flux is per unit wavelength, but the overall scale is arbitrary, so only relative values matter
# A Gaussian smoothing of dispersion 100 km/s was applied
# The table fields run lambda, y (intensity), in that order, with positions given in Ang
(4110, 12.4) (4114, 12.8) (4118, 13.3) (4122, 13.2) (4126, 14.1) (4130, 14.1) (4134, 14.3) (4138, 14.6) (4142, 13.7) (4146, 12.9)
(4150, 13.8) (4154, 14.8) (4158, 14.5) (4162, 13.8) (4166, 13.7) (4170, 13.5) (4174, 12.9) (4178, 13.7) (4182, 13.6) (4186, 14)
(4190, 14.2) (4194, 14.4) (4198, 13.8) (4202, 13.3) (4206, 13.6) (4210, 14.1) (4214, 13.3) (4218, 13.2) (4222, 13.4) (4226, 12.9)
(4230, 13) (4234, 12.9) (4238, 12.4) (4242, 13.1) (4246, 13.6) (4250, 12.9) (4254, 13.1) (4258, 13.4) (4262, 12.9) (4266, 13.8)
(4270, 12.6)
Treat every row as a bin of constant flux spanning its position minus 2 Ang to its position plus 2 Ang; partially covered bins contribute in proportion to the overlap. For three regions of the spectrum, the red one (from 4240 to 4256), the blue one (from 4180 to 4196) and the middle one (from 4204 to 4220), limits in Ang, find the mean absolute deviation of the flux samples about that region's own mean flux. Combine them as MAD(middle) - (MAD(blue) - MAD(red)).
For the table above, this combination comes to 0.26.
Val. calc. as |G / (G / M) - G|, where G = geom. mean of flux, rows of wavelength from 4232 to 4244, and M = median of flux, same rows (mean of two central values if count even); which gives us 0.10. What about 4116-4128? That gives 0.23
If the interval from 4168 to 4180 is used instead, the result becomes 0.14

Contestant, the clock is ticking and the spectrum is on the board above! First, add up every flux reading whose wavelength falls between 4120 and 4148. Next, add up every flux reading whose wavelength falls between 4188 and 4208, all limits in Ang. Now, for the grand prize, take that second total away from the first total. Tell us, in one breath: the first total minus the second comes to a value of 28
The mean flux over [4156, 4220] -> 13.7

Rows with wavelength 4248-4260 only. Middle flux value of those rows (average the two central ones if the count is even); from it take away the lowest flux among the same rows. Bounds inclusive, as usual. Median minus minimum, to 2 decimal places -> 0.20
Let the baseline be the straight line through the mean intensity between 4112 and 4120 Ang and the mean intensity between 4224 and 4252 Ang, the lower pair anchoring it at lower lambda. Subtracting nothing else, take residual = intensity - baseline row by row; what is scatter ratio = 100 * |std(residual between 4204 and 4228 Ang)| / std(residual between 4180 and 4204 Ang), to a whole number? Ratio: 101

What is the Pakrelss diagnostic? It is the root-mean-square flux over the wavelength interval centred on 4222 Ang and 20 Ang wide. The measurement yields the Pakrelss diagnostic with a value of 13.2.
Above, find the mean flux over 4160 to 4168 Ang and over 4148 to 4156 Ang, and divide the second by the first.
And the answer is 1.040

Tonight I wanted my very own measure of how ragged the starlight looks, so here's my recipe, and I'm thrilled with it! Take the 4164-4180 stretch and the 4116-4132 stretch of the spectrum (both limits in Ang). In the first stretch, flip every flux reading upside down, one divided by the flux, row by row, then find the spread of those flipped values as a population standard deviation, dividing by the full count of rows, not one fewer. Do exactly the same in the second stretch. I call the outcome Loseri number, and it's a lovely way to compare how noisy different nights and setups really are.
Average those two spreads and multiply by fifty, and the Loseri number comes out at 0.104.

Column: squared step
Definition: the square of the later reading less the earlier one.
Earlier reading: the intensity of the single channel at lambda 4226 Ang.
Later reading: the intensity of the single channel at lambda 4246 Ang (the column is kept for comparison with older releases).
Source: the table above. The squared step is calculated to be 0.49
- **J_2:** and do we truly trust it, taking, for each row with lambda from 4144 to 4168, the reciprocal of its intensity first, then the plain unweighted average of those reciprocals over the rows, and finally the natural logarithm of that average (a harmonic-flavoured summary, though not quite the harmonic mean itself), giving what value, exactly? -2.63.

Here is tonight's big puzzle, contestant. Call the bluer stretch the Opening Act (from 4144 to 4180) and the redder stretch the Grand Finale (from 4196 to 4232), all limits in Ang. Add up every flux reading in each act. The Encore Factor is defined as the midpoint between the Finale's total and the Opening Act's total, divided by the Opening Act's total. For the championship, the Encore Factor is 0.99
